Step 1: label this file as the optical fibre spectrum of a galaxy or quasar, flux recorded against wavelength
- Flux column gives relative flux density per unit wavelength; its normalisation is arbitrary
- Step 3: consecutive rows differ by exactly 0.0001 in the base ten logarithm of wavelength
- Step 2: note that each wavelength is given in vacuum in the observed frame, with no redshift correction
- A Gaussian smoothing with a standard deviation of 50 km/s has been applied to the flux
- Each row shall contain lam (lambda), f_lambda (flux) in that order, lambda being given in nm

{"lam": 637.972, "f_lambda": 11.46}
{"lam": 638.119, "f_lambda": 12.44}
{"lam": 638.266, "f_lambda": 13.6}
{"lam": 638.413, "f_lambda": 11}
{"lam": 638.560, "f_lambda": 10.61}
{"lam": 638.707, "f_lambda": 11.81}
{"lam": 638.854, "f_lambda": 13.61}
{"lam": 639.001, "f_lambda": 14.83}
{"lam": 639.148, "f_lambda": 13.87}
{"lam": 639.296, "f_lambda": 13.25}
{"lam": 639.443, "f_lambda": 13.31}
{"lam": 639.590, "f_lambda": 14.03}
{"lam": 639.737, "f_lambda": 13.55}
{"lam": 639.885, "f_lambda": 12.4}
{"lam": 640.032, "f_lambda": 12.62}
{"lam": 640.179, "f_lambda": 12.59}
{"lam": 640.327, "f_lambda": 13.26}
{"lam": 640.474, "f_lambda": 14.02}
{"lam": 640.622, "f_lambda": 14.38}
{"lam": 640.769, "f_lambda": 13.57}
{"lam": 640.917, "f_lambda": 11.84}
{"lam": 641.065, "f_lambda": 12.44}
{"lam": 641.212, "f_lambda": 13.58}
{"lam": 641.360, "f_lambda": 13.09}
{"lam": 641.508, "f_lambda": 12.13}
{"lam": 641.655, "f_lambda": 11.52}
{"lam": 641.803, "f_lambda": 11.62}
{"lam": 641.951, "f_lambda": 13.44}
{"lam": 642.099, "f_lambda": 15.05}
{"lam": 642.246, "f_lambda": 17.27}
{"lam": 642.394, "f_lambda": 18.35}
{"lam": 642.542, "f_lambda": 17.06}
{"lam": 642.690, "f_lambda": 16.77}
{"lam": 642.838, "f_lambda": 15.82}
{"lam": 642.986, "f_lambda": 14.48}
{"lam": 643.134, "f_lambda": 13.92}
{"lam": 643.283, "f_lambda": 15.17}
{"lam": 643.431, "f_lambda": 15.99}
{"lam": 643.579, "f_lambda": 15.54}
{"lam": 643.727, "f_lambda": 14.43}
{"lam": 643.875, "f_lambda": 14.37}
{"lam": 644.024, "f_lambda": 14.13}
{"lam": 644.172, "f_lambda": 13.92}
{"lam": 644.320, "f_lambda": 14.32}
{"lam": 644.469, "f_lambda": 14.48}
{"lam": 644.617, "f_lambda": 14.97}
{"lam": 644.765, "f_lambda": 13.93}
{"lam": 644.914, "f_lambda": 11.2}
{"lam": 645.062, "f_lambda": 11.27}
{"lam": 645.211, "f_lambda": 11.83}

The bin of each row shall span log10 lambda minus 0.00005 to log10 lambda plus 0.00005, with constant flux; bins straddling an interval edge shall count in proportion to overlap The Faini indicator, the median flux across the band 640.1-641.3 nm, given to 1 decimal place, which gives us 13.4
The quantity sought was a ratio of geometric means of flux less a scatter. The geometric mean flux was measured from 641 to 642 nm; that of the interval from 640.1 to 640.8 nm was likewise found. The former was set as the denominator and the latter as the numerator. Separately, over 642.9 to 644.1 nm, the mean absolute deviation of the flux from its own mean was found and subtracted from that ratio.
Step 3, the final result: 0.5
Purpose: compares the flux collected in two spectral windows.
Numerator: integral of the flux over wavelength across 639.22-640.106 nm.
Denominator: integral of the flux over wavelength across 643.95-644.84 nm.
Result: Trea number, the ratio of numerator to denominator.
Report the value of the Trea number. 0.92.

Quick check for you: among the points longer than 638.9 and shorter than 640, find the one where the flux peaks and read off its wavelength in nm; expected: 639.001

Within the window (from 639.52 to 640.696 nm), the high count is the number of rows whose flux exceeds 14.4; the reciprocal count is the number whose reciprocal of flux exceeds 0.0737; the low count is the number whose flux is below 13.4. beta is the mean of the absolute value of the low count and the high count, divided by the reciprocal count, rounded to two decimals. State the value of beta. 0.40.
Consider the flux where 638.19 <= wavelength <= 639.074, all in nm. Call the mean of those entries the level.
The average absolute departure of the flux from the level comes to 1.4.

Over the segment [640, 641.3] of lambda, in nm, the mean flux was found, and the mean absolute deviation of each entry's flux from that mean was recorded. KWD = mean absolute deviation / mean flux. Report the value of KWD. 0.052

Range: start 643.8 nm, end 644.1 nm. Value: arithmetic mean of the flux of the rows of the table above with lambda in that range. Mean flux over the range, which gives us 14.2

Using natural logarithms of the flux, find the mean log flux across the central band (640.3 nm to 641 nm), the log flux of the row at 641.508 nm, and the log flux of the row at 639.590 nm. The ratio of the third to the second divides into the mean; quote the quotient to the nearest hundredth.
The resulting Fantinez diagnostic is 2.45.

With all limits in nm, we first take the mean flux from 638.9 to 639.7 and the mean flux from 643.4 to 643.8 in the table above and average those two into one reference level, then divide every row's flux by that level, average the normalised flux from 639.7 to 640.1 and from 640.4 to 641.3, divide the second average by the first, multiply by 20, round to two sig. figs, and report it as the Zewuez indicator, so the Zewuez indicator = 21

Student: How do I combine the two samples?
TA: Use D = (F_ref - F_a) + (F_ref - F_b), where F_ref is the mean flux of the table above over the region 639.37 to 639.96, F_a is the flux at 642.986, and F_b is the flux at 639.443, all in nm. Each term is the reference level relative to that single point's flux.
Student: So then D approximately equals -1.1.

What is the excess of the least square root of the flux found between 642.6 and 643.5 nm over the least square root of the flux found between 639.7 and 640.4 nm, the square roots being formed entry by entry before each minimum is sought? 0.2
